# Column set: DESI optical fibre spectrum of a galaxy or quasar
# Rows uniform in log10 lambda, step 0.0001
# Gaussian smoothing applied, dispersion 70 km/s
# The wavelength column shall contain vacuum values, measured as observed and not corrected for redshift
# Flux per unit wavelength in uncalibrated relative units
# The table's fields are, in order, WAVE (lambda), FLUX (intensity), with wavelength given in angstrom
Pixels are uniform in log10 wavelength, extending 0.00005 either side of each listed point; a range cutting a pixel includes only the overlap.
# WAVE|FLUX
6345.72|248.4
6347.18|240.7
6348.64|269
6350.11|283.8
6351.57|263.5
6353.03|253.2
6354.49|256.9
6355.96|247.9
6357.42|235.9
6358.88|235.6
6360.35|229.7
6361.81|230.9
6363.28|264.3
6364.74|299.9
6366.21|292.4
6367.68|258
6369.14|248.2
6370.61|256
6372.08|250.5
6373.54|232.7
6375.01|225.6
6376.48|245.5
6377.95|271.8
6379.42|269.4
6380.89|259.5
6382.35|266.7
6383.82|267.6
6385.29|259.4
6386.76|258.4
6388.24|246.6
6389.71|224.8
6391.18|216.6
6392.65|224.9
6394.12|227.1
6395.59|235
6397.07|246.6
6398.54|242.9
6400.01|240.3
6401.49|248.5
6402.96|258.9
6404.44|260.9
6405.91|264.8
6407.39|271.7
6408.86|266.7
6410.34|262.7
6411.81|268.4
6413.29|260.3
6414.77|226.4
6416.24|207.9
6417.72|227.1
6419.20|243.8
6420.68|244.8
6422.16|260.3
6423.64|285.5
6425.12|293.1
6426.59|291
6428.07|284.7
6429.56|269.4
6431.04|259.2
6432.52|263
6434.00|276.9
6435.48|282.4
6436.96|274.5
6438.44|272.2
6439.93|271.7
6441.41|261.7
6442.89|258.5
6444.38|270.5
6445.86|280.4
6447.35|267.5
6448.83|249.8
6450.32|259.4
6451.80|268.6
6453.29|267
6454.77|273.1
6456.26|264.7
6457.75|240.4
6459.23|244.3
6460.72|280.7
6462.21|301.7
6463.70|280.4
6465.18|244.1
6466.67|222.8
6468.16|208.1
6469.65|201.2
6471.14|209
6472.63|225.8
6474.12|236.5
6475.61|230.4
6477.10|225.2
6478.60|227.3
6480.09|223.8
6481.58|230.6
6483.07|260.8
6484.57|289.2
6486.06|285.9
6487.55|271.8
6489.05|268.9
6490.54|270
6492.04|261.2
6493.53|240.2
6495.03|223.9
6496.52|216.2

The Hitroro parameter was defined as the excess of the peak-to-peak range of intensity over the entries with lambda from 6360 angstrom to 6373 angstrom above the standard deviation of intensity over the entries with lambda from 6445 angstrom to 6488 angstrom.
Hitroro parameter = 43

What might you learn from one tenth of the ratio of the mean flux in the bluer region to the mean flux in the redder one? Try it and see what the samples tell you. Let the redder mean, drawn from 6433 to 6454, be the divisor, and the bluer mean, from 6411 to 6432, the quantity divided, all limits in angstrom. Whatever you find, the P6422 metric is 0.0963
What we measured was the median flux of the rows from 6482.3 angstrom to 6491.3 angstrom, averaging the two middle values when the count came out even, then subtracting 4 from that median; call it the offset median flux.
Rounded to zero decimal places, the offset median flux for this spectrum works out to 267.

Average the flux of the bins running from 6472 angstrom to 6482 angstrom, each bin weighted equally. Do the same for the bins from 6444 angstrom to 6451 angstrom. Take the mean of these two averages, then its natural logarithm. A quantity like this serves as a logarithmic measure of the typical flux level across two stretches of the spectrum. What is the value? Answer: 5.51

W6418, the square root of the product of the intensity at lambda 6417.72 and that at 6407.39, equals 248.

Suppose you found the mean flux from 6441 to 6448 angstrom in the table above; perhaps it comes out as 268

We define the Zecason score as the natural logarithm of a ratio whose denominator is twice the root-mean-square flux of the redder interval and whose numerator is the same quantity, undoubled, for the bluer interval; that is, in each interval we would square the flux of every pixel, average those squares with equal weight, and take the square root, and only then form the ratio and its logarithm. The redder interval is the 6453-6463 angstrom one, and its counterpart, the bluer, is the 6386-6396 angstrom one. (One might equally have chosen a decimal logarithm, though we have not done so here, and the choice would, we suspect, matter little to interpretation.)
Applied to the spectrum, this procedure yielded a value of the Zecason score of -0.83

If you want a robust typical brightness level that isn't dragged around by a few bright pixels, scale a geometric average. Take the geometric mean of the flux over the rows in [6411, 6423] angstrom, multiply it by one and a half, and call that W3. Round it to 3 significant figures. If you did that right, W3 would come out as 362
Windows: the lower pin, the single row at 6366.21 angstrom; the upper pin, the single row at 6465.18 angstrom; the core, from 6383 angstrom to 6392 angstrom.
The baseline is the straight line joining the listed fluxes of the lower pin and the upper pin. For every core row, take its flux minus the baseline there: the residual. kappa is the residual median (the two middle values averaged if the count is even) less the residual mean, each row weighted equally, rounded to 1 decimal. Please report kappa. 6.9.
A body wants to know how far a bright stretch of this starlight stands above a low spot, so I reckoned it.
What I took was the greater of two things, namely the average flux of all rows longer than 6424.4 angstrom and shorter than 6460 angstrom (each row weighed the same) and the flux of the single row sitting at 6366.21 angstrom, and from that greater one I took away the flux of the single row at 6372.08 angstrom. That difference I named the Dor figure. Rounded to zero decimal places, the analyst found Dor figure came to 42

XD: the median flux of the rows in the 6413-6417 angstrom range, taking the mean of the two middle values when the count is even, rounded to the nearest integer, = 226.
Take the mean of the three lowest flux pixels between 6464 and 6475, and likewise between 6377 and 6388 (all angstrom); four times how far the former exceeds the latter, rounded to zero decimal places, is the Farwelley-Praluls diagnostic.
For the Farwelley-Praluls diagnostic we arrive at -212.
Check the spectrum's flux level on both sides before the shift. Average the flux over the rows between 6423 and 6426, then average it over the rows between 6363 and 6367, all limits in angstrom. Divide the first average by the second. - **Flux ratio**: 1.01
